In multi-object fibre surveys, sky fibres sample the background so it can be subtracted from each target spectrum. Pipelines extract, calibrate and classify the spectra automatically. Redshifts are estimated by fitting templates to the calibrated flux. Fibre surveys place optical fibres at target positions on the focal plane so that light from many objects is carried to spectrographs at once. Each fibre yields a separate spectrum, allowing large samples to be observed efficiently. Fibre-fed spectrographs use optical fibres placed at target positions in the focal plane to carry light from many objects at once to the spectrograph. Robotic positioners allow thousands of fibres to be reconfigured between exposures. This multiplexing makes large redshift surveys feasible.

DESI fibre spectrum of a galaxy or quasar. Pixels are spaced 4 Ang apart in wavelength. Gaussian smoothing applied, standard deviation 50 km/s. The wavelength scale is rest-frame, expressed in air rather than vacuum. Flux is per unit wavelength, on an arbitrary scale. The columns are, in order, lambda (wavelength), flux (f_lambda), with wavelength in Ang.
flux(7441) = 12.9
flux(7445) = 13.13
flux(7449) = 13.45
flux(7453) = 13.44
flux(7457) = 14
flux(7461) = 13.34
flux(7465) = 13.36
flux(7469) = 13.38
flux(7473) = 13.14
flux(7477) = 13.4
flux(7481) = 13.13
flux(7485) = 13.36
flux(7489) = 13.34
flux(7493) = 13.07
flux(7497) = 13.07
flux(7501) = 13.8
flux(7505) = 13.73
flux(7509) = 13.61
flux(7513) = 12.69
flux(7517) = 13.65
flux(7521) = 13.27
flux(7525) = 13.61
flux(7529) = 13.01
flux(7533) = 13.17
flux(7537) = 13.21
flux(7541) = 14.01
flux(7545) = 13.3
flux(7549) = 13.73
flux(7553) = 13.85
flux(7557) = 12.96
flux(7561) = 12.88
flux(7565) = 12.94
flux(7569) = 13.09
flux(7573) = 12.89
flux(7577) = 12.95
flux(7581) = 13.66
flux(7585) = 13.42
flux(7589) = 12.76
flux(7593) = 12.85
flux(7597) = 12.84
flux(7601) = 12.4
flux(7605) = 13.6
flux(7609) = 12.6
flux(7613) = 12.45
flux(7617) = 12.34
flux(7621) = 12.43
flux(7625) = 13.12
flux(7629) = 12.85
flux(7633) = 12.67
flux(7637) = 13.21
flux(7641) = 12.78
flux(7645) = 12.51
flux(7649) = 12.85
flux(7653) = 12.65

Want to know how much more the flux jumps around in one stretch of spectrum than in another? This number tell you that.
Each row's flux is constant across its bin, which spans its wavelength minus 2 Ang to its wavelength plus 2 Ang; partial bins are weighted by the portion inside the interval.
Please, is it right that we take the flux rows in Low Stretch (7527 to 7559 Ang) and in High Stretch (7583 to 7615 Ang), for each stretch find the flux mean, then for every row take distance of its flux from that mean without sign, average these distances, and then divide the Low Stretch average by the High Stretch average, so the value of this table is 1.1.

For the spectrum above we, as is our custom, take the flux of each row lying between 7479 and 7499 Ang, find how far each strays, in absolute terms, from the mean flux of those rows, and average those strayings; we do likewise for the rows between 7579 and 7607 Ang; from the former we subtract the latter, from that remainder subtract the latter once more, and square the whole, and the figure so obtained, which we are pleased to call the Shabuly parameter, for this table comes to 0.50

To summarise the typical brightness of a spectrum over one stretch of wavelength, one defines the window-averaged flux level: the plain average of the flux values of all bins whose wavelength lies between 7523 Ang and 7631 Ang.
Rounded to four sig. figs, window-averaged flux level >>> 13.07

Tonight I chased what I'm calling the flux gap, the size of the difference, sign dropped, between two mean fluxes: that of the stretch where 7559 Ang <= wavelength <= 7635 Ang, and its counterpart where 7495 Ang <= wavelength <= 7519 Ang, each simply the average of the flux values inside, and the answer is 0.54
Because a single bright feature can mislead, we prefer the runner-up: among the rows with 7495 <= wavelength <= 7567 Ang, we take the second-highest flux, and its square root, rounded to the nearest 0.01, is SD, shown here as 3.72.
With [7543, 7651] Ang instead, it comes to 3.71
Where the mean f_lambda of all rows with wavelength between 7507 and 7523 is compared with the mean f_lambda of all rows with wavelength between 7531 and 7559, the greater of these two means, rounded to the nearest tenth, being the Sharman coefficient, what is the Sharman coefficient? 13.5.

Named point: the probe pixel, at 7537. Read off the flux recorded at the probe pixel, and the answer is 13.21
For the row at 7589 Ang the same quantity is 12.76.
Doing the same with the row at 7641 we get 12.78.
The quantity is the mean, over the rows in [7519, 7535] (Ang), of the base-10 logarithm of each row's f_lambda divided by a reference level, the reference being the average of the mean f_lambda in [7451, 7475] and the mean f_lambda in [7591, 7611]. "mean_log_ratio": 0.0037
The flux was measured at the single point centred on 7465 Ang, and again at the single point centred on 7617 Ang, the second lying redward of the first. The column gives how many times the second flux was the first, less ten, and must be -9.08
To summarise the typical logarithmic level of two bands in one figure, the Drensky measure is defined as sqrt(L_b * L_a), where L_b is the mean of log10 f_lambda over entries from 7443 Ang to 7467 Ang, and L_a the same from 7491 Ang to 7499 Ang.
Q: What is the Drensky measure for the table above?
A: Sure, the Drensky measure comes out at 1.122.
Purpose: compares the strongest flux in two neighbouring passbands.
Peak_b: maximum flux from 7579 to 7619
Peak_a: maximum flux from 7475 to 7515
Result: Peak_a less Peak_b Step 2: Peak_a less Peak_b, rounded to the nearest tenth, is 0.1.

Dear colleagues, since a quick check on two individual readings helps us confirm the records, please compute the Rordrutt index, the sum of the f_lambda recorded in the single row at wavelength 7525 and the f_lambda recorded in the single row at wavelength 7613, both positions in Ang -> 26.1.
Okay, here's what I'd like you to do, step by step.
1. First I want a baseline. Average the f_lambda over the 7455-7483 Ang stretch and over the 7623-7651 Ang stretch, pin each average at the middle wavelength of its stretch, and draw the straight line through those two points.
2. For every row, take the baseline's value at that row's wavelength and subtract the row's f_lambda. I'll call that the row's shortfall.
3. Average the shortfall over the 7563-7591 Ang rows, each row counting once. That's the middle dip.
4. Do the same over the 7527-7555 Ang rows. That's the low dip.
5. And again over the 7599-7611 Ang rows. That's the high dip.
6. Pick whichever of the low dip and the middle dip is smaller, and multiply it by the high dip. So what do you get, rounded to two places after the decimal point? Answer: -0.03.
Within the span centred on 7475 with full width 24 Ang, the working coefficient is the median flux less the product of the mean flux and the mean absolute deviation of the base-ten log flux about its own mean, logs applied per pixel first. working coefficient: 13.3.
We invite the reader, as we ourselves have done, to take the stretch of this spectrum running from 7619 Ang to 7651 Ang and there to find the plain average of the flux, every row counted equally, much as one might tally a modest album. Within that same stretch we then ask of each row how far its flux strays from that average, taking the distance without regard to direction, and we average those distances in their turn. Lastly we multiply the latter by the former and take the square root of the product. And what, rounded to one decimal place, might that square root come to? 1.6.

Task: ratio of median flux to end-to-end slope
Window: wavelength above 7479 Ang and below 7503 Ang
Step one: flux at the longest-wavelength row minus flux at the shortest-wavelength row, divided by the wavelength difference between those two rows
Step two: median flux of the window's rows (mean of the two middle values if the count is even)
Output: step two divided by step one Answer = 395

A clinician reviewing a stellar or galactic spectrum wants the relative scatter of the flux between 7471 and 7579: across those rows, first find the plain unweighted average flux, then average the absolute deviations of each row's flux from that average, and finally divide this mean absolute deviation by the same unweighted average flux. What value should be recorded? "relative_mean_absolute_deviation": 0.022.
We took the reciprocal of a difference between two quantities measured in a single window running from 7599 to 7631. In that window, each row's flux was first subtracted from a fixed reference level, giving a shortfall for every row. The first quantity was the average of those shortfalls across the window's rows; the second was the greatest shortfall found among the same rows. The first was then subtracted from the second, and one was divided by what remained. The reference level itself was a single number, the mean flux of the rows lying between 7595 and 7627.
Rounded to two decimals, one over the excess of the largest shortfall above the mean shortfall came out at 2.61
